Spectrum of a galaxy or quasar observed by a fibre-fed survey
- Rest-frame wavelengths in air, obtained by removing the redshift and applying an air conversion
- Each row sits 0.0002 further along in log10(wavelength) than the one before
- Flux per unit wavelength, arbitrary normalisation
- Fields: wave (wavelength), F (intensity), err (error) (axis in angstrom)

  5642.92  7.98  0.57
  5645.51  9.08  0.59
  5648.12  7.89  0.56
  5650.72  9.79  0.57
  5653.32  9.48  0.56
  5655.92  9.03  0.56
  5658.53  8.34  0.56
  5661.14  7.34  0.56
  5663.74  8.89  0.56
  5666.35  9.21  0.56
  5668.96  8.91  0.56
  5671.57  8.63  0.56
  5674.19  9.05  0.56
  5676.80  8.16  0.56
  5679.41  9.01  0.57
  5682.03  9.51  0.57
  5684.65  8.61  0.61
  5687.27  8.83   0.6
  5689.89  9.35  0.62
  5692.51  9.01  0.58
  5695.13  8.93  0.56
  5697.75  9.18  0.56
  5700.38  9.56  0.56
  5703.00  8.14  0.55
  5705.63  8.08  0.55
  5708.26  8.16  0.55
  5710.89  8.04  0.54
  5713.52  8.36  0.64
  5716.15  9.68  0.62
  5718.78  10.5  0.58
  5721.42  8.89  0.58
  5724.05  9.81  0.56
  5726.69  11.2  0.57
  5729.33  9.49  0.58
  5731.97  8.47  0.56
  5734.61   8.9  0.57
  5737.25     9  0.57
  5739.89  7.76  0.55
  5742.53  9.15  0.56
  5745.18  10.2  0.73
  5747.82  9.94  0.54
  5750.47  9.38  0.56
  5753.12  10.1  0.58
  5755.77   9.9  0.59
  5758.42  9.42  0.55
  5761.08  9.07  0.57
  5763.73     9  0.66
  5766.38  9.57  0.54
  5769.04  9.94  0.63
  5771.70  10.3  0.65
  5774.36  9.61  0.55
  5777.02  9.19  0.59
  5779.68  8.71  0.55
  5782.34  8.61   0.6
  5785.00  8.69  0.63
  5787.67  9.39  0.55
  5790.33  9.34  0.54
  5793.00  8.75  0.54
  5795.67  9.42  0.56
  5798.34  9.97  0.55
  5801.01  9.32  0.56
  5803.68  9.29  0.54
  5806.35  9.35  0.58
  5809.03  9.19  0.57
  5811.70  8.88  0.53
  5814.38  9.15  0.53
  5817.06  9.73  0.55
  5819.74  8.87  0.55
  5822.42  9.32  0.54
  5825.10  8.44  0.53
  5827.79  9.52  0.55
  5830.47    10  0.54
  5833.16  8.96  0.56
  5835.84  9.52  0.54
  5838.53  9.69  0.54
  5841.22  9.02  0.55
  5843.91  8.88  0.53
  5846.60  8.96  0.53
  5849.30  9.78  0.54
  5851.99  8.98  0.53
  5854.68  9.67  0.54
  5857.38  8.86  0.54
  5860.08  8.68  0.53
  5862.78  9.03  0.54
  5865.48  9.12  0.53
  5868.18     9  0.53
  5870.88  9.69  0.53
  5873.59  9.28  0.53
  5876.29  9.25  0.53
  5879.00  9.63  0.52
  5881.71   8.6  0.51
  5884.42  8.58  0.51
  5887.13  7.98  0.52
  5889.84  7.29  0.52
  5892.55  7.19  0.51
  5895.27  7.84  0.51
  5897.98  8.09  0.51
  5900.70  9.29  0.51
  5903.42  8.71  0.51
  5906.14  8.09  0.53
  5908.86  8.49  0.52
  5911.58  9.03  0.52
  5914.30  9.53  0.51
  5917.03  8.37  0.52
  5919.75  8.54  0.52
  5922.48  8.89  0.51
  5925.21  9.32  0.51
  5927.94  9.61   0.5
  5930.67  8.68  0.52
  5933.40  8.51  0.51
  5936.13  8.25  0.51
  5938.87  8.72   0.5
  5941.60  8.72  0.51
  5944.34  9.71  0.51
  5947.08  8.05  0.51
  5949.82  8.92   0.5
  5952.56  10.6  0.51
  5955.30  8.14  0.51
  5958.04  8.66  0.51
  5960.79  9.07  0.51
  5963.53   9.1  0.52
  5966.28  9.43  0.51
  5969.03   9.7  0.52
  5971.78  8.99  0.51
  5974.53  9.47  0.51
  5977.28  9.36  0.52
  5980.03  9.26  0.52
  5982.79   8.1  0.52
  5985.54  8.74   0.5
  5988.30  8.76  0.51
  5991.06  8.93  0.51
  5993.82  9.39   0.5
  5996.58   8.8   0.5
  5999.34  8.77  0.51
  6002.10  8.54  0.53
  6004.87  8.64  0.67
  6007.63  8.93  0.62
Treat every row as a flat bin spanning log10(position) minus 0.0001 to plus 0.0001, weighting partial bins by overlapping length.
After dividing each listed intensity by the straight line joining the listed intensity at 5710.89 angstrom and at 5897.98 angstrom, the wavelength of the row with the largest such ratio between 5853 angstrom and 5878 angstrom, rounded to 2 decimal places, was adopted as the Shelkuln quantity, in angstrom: 5870.88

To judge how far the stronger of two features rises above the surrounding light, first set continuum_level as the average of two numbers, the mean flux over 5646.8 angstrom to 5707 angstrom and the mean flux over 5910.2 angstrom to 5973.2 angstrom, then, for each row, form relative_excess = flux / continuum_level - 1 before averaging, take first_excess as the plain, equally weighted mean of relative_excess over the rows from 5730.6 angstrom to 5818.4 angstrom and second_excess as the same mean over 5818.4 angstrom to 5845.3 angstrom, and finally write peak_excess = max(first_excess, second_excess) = 0.044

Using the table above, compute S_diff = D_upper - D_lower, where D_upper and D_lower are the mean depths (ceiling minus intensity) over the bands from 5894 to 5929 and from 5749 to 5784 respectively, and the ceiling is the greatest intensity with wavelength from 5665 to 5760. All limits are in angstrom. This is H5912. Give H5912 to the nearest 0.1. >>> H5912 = 0.7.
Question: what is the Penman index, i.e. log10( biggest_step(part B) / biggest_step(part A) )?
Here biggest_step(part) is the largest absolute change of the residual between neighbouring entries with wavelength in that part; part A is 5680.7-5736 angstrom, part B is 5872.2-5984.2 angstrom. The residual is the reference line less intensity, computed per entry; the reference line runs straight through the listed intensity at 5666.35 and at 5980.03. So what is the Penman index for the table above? 0.2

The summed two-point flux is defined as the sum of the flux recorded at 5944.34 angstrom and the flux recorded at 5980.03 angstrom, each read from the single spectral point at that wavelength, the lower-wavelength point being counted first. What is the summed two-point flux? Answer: 19.0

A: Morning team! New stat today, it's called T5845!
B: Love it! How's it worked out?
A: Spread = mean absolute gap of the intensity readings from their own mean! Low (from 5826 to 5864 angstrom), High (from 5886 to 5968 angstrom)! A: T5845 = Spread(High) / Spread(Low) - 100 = -98.6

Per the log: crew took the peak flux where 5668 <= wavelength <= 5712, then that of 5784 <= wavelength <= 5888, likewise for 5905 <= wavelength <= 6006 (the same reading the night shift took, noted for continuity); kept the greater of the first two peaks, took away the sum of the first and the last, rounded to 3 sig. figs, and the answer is -10.2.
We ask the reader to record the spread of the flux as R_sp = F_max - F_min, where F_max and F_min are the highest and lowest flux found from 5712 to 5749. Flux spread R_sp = 3.4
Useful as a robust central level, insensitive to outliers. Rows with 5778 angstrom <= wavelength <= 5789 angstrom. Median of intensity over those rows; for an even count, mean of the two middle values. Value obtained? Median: 8.70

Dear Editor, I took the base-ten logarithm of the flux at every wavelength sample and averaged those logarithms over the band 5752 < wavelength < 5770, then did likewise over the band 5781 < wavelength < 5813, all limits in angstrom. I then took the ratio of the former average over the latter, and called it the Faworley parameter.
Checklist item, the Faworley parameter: 1.02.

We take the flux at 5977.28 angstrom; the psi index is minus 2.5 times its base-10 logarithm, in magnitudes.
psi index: -2.43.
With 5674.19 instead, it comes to -2.39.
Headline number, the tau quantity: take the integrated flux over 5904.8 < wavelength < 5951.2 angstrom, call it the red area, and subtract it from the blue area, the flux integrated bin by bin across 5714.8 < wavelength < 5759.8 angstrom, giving 20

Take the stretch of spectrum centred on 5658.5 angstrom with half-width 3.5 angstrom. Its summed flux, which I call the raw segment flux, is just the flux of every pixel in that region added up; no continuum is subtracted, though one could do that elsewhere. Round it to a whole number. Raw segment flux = 25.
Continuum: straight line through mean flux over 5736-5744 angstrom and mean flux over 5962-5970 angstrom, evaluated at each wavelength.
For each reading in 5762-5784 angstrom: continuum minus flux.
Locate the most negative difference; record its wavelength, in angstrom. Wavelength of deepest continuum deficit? 5771.70 angstrom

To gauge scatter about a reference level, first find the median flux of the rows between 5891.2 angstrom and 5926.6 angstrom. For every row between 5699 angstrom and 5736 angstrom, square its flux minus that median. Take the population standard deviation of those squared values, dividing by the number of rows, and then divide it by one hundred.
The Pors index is 0.0191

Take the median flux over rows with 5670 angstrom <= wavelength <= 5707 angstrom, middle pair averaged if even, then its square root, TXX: 2.995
